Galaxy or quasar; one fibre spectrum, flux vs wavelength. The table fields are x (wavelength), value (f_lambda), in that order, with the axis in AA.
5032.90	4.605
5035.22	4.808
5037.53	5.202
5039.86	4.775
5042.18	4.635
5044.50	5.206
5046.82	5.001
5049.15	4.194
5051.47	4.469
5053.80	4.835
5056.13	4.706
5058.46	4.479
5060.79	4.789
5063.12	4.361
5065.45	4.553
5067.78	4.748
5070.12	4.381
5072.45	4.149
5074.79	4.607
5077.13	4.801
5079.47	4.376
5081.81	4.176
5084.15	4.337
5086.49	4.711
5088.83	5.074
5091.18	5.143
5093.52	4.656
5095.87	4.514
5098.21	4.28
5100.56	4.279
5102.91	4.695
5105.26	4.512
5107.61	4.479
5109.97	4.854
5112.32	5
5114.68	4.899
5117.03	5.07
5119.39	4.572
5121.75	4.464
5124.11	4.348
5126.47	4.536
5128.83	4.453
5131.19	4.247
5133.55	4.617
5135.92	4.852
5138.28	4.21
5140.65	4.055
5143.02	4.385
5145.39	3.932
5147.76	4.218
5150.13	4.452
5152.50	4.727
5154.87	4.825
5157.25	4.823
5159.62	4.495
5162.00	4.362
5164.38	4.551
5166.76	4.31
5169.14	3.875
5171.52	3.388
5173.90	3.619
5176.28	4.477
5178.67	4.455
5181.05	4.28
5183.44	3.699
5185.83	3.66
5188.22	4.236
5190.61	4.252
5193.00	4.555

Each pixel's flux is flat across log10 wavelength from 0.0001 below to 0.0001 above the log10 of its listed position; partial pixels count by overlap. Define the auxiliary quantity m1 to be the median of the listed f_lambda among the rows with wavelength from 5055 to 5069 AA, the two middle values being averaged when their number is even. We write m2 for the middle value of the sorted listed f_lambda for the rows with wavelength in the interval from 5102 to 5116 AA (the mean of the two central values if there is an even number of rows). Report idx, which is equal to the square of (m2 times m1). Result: 489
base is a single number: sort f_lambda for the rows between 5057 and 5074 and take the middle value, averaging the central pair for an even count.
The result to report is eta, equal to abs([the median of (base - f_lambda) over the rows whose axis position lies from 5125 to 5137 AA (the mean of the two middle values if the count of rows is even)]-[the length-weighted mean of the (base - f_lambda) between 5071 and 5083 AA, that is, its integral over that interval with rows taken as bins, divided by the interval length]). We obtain 0.12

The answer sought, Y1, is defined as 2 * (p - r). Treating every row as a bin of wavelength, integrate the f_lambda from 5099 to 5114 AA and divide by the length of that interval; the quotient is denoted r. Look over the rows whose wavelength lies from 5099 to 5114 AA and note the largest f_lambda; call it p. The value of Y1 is 0.7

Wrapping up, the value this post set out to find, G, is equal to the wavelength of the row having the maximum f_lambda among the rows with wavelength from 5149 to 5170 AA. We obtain 5154.87 AA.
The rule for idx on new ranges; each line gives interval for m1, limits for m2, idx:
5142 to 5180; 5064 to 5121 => 411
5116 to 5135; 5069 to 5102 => 401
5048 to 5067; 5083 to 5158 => 418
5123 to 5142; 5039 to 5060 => 429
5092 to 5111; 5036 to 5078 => 444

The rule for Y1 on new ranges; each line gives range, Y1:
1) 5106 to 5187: 1.4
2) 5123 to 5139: 0.8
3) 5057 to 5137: 1.1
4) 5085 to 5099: 0.8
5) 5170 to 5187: 1.1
